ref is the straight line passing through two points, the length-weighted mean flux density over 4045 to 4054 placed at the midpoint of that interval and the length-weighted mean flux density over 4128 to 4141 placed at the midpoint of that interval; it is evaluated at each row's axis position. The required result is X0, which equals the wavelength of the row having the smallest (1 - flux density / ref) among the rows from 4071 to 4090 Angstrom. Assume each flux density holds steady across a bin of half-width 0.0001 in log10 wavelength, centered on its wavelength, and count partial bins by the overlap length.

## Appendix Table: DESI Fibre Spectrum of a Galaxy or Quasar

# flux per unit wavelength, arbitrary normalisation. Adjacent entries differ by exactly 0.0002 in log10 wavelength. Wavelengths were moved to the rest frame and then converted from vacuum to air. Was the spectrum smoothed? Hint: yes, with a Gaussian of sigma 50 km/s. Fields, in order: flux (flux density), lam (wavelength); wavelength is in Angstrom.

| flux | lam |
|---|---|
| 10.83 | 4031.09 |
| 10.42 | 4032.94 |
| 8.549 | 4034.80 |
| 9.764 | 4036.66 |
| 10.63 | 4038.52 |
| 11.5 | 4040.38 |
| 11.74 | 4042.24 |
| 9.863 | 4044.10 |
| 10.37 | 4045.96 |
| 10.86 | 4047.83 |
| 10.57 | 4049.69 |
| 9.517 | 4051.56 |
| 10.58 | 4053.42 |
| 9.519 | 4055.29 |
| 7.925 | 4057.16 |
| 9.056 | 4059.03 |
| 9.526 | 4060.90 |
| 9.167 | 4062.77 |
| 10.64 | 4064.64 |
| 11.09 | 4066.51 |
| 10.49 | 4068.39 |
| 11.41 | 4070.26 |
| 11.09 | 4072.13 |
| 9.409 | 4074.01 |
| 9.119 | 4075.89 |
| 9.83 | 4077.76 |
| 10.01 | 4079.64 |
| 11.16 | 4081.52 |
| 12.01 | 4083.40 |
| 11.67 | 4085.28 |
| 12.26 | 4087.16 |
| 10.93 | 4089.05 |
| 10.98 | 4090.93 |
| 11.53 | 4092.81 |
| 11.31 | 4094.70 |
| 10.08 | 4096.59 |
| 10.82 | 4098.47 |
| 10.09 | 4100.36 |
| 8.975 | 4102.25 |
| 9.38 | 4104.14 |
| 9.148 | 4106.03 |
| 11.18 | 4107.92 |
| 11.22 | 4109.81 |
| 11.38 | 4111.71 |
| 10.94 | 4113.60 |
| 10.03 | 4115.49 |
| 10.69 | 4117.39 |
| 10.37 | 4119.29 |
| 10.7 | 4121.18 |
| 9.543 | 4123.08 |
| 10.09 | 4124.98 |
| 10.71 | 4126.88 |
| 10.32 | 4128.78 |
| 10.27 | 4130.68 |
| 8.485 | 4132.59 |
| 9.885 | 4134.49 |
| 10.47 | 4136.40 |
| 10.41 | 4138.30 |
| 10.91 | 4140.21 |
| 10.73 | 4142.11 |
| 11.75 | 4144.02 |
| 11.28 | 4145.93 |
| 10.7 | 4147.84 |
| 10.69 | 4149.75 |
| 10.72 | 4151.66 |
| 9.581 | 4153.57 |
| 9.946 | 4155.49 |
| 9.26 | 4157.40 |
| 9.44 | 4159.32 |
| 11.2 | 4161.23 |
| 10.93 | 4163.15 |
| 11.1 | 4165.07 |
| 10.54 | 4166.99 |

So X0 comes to 4087.16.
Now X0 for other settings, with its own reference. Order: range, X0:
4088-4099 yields 4092.81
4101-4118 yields 4111.71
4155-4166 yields 4161.23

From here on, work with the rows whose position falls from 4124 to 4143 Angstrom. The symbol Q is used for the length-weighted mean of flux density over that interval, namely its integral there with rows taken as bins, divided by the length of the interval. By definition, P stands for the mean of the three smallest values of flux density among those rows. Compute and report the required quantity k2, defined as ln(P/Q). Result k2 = -0.08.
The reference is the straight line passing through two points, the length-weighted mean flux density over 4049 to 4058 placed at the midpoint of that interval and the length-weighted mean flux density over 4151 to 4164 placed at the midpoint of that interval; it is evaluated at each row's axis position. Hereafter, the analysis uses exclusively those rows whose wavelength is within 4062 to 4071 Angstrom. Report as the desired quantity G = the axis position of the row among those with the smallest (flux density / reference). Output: 4062.77 Angstrom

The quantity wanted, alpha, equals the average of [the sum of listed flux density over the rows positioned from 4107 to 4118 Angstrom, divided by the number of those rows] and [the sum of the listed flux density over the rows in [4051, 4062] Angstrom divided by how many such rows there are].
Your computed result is 10.1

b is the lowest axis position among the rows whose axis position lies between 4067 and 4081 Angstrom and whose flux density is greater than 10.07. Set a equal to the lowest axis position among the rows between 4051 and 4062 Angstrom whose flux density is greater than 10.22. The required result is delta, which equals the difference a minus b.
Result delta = -15.0 Angstrom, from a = 4053.42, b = 4068.39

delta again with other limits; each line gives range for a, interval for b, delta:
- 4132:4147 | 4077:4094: 54.9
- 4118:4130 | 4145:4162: -26.6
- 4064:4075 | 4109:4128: -45.2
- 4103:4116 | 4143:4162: -36.1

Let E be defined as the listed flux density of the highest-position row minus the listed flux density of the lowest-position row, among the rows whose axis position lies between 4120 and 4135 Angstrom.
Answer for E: -0.8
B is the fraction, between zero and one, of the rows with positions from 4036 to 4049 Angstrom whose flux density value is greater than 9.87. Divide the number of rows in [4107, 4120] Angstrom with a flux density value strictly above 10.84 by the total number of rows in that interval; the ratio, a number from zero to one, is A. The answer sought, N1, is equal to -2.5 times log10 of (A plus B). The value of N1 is -0.3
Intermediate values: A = 0.57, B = 0.71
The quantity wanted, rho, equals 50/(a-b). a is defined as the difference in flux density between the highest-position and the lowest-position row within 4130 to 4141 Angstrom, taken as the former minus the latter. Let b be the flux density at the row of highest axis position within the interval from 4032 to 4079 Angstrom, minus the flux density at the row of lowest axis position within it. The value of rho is 41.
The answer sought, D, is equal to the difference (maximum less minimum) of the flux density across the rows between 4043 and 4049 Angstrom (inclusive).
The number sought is 1.0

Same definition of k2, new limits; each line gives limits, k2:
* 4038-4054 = -0.07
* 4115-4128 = -0.04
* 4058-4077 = -0.10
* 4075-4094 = -0.13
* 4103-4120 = -0.09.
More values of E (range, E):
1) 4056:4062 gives 1.6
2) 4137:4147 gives 0.9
